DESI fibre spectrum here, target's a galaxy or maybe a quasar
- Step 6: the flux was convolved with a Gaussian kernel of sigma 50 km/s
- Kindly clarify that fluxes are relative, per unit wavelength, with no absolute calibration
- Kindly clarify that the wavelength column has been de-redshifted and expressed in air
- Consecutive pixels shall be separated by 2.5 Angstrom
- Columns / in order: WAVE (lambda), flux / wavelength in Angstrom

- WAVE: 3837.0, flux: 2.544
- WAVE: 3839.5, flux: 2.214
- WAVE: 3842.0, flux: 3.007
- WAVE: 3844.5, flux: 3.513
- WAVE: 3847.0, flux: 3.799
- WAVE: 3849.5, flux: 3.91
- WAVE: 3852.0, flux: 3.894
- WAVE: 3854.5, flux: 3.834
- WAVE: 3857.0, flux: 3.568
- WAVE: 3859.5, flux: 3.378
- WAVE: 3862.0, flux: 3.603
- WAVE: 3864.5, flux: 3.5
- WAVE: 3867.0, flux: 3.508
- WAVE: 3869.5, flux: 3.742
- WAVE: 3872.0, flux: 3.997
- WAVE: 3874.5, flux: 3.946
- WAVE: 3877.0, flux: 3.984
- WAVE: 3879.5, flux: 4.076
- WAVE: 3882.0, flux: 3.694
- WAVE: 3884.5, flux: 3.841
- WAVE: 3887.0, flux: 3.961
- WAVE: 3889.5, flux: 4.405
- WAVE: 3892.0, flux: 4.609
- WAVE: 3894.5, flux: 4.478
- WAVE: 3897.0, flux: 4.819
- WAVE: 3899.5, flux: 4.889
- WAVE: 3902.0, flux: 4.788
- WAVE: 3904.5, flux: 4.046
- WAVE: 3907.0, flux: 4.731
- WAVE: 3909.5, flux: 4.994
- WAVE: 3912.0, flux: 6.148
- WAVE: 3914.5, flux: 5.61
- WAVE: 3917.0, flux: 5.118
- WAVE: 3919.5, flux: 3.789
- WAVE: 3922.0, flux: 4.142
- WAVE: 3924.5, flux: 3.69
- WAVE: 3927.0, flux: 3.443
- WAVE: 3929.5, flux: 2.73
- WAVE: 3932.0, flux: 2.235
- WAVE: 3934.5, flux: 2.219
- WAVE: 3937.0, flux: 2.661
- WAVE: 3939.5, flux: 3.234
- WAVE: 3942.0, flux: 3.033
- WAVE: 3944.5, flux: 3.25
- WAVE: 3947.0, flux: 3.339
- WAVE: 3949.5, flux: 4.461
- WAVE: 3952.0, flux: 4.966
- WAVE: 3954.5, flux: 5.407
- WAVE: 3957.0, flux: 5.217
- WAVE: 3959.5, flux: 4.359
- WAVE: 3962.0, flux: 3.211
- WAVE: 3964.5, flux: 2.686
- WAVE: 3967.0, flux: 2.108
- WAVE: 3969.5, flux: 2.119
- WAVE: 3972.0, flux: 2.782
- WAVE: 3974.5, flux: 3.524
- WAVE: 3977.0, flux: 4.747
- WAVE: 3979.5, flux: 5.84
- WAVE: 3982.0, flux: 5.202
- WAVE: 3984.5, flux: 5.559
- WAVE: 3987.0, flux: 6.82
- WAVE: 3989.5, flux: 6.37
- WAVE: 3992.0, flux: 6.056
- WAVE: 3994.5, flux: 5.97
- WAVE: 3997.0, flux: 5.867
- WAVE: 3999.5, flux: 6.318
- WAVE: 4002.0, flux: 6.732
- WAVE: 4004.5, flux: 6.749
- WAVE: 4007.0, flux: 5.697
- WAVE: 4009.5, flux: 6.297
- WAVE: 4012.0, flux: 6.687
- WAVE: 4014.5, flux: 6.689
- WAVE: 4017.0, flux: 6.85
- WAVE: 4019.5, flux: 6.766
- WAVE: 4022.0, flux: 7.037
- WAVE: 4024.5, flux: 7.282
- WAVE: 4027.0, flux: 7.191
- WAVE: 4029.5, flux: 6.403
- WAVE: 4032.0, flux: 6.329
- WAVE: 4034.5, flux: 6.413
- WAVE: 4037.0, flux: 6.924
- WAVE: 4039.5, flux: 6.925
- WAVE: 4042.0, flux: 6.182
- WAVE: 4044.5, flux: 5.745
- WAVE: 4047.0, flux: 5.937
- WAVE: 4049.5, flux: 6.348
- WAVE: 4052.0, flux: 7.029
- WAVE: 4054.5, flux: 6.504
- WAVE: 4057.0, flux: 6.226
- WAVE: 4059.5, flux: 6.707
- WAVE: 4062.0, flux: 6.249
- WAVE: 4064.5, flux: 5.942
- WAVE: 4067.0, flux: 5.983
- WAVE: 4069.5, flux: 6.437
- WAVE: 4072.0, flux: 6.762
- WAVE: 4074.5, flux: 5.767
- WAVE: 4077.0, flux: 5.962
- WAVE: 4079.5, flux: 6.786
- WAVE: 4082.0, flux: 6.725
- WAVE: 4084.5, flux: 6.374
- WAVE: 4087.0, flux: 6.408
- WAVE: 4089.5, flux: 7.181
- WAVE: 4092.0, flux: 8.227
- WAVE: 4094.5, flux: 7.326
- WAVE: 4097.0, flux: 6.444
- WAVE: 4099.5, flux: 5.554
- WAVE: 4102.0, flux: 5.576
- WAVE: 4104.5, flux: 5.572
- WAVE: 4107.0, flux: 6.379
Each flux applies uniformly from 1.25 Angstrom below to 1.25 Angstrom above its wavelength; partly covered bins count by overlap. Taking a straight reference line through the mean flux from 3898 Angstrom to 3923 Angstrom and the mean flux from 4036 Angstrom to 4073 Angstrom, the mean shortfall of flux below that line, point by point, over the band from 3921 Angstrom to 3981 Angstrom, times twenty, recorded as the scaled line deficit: 34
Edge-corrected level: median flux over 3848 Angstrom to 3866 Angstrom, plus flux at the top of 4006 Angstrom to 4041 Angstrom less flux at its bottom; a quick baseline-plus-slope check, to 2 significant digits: 4.8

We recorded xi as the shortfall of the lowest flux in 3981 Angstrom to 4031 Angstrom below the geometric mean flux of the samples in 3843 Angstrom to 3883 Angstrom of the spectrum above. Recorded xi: -1.5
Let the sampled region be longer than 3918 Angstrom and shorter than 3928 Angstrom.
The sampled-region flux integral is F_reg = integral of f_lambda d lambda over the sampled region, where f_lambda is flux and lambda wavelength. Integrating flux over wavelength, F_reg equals 38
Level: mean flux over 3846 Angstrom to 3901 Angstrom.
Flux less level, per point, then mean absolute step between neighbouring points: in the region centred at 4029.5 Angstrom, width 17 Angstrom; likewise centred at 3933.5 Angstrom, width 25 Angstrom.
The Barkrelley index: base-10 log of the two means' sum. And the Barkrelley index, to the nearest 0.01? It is -0.17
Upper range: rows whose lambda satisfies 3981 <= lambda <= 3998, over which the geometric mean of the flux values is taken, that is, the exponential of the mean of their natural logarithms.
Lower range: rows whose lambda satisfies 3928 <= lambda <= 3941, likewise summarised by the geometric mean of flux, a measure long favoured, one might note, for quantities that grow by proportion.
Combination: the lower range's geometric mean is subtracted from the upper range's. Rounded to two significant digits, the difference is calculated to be 3.4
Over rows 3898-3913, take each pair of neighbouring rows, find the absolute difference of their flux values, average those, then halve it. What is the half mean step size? 0.29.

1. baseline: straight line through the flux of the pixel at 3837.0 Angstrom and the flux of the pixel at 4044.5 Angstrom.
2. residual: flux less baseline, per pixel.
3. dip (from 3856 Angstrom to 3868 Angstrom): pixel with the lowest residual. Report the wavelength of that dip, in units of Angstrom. 3859.5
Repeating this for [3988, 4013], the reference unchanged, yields 4007.0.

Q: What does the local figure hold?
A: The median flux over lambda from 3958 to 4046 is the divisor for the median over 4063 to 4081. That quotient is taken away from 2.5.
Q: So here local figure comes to 1.5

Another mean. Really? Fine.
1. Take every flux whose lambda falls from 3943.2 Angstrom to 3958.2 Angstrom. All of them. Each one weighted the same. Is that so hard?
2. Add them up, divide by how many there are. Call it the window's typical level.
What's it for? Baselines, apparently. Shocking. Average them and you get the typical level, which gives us 4.4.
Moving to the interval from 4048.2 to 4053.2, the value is 6.7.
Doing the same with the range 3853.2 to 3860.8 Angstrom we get 3.6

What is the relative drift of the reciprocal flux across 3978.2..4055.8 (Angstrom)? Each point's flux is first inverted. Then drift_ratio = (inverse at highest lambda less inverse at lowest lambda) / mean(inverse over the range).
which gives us -0.1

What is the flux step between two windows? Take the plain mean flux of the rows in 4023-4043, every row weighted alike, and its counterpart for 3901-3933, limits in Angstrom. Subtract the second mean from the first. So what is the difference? 2.44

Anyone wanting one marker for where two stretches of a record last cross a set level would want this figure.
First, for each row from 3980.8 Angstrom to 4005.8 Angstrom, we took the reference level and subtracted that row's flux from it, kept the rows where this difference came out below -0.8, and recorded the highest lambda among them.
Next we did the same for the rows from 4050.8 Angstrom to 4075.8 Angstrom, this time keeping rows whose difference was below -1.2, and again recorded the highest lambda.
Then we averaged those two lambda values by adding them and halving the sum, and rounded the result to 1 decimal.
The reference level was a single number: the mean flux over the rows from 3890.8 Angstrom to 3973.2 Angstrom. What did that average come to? 4039.5 Angstrom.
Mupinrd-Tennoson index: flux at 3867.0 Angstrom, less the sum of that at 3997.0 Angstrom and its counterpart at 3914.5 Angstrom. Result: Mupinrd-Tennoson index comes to -8.0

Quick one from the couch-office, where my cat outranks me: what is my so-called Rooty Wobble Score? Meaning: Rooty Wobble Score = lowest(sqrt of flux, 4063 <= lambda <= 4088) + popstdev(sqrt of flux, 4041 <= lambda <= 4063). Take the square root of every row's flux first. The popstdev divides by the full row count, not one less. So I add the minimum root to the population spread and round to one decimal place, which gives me 2.5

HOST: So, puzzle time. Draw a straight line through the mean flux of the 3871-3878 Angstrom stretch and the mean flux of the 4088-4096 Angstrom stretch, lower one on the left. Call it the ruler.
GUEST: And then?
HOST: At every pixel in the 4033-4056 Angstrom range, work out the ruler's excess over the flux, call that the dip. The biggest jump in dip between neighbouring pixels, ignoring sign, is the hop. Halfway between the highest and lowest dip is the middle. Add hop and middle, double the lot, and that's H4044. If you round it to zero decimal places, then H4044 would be 2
